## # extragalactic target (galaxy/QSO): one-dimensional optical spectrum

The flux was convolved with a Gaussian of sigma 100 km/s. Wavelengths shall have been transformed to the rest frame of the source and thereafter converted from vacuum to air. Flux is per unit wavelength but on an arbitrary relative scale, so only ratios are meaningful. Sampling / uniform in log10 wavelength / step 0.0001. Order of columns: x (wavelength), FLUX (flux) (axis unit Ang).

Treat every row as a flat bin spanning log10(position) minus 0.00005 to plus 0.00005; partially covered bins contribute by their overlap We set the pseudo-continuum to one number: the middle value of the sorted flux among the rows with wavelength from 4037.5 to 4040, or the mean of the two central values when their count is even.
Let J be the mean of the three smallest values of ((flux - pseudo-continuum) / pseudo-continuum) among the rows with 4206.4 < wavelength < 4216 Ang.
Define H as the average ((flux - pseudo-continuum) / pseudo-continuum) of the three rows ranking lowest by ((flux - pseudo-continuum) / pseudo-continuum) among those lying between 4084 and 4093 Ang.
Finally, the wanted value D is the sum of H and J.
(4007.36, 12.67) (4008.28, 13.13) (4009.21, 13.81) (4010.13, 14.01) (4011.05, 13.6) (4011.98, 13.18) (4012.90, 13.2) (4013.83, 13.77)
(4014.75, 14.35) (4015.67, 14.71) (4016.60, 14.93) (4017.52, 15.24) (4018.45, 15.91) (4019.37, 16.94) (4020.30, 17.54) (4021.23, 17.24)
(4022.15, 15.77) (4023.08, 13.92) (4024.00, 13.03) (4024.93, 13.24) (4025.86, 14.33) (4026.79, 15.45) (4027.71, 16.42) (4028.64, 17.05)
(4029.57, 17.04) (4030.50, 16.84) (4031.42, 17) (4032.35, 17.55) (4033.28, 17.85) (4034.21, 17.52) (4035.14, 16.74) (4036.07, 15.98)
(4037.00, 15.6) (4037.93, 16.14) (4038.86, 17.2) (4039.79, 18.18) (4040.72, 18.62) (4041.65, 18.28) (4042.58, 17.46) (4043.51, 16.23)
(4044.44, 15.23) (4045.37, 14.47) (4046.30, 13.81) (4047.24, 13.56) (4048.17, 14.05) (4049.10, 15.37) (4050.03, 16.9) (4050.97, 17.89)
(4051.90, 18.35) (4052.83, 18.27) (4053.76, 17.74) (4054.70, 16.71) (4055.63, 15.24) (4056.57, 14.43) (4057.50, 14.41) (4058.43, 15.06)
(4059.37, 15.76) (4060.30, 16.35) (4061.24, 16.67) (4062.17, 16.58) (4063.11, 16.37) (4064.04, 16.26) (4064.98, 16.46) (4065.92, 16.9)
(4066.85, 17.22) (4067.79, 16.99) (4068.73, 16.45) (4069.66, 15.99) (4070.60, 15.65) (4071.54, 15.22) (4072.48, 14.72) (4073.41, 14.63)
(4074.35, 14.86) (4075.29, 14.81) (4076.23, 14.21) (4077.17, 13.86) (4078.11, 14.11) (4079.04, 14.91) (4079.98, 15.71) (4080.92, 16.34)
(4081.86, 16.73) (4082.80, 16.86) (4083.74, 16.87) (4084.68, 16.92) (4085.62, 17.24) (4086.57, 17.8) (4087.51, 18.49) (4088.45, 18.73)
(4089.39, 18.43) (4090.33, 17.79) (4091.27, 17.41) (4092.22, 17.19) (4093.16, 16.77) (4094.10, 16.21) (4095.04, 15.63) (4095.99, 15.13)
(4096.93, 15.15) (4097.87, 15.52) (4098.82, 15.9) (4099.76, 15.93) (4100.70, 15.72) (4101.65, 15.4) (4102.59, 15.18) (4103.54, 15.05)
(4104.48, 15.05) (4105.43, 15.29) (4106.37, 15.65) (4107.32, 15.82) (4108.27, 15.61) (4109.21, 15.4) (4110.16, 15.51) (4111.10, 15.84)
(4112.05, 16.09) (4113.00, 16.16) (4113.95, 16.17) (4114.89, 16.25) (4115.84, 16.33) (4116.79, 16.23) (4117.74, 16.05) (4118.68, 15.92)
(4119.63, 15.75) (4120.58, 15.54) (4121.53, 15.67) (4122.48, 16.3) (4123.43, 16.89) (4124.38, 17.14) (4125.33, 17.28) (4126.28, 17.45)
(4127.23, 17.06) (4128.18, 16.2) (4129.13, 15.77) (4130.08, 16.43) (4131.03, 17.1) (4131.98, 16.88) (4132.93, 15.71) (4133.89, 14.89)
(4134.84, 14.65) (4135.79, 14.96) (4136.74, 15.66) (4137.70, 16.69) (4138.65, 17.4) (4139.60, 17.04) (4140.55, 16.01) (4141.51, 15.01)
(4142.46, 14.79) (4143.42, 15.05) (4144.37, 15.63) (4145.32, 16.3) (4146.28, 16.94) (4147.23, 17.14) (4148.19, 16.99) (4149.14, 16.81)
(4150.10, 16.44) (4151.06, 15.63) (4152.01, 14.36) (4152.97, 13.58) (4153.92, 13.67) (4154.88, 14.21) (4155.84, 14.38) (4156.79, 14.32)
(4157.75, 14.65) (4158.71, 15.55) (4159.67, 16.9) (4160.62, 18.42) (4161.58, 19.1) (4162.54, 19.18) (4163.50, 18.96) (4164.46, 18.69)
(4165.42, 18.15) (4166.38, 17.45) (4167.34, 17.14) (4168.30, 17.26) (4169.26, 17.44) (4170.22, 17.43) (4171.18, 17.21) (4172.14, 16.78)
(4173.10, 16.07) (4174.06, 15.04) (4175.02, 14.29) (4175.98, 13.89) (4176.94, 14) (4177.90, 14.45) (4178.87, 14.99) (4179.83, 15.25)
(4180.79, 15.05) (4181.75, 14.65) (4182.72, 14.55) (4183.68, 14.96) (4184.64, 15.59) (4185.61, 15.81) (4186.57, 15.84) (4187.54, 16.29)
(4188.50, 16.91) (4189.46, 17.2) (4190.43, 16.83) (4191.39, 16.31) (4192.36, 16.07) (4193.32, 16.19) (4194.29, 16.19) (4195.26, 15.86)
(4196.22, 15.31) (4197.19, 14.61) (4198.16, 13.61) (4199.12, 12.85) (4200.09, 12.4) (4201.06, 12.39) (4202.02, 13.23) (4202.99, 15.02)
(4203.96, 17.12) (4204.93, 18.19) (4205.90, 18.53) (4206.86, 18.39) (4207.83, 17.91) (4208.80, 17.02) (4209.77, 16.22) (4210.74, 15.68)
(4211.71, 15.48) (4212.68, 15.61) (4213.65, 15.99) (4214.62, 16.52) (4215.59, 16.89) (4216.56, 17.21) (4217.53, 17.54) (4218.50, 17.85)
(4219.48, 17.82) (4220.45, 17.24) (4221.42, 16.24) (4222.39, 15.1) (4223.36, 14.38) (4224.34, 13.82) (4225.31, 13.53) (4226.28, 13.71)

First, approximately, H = 0.00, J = -0.09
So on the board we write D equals -0.10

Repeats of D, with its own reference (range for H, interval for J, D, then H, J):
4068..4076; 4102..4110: -0.27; -0.14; -0.12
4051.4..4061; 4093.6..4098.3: -0.26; -0.15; -0.11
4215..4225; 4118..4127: -0.25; -0.16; -0.09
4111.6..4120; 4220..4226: -0.27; -0.08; -0.19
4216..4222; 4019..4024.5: -0.19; -0.02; -0.17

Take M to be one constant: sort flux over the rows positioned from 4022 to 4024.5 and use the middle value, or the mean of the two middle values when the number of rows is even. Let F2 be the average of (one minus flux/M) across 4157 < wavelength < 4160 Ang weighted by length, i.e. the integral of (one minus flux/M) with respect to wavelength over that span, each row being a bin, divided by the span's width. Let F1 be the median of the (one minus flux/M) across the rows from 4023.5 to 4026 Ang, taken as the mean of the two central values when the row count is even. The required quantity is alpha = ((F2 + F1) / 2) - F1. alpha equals -0.08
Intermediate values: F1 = 0.049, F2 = -0.114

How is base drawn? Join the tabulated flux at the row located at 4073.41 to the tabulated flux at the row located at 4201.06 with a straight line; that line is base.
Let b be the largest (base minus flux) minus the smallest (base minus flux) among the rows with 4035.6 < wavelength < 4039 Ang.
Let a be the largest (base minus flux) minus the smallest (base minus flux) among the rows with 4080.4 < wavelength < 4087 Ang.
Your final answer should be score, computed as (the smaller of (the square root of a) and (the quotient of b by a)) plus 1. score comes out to 2.0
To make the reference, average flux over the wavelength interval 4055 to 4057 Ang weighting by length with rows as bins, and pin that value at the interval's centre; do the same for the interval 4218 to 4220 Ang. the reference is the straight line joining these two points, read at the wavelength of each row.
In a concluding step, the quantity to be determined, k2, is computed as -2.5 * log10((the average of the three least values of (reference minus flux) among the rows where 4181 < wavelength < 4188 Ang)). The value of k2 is -0.2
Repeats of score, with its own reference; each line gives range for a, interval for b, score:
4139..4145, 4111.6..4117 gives 1.1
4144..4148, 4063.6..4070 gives 1.8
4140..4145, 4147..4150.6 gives 1.5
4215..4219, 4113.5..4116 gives 1.2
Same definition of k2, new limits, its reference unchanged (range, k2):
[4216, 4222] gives 3.9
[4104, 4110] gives 1.9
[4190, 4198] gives 0.2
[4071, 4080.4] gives 3.3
